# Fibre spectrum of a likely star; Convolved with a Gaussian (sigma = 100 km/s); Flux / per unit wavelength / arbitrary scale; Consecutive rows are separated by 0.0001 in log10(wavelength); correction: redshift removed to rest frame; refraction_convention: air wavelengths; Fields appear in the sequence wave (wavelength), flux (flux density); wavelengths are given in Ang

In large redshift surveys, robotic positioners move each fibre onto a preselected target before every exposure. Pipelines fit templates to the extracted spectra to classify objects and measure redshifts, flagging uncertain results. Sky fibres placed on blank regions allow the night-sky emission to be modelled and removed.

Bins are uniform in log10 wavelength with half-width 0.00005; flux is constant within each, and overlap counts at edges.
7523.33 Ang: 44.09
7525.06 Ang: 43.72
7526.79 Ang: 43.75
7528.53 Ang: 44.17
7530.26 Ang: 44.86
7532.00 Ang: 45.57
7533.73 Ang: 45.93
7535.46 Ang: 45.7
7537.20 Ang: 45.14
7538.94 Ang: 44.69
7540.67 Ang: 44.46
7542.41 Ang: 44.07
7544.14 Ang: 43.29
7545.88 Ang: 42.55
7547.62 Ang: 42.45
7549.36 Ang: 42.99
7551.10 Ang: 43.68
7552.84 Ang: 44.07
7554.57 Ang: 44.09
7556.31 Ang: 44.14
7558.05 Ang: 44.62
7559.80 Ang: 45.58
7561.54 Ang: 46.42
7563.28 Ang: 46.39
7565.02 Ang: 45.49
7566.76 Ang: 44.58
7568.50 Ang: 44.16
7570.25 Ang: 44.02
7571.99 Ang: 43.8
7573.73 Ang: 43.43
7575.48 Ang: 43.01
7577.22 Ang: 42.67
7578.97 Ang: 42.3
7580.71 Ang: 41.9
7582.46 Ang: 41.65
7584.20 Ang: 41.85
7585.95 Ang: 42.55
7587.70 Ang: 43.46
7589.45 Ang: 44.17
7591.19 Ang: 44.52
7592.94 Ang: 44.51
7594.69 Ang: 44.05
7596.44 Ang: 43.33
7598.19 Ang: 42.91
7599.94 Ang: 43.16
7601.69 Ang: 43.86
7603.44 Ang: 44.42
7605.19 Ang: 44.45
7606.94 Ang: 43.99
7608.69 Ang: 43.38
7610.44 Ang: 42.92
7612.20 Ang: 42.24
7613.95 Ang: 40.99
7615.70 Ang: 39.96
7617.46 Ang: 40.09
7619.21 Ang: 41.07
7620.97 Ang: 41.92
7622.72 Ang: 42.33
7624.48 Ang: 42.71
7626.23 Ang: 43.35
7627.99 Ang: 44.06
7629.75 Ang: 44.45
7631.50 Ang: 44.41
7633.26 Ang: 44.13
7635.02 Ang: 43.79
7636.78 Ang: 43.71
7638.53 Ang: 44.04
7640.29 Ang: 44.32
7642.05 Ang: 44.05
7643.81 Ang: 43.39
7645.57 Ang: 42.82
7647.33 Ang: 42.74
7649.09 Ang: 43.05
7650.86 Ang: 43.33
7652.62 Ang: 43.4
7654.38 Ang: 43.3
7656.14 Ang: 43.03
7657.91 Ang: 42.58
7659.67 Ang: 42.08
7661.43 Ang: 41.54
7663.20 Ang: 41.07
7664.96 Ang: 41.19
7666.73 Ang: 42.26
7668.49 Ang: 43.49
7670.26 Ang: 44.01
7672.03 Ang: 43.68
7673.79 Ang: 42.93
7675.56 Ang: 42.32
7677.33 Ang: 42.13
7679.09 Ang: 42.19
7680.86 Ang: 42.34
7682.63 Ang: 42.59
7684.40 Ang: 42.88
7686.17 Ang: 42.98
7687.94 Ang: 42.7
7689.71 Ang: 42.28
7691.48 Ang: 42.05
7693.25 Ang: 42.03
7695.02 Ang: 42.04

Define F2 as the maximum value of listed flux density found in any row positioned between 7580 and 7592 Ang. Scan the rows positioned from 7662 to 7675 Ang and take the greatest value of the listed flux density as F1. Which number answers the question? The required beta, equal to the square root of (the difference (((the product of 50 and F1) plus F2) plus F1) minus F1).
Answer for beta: 47.4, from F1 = 44.01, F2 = 44.52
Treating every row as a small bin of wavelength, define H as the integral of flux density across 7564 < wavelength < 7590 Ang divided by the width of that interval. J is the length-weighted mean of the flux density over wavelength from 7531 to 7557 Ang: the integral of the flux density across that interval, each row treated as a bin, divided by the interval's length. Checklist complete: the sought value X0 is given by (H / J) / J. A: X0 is 0.0222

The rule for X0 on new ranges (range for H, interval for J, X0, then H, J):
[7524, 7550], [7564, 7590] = 0.0236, 44.2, 43.3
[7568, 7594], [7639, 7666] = 0.0236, 43.2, 42.8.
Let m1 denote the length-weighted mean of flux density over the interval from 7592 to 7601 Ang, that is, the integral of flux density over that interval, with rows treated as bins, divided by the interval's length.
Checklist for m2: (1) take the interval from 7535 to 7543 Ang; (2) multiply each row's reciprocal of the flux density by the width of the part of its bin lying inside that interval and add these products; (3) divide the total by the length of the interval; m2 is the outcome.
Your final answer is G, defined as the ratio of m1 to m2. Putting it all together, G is 1953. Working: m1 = 43.6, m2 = 0.0223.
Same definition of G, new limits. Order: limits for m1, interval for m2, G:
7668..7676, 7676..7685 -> 1836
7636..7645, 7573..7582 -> 1871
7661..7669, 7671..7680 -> 1785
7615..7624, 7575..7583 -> 1740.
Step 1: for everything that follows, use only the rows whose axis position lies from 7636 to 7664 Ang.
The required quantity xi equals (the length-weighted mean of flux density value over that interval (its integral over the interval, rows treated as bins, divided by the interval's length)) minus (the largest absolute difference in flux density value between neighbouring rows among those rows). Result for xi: 42.4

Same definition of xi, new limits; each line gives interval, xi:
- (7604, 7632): 41.4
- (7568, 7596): 42.3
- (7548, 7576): 43.4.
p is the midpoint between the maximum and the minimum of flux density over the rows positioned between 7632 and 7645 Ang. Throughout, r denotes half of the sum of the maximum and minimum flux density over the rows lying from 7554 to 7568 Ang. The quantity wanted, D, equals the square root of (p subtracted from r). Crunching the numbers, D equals 1.2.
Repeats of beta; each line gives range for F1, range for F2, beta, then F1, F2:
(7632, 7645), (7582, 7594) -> 47.5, 44.32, 44.52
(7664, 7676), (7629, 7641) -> 47.4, 44.01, 44.45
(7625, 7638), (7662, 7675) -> 47.6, 44.45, 44.01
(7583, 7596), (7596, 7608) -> 47.6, 44.52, 44.45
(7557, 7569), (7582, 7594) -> 48.6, 46.42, 44.52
